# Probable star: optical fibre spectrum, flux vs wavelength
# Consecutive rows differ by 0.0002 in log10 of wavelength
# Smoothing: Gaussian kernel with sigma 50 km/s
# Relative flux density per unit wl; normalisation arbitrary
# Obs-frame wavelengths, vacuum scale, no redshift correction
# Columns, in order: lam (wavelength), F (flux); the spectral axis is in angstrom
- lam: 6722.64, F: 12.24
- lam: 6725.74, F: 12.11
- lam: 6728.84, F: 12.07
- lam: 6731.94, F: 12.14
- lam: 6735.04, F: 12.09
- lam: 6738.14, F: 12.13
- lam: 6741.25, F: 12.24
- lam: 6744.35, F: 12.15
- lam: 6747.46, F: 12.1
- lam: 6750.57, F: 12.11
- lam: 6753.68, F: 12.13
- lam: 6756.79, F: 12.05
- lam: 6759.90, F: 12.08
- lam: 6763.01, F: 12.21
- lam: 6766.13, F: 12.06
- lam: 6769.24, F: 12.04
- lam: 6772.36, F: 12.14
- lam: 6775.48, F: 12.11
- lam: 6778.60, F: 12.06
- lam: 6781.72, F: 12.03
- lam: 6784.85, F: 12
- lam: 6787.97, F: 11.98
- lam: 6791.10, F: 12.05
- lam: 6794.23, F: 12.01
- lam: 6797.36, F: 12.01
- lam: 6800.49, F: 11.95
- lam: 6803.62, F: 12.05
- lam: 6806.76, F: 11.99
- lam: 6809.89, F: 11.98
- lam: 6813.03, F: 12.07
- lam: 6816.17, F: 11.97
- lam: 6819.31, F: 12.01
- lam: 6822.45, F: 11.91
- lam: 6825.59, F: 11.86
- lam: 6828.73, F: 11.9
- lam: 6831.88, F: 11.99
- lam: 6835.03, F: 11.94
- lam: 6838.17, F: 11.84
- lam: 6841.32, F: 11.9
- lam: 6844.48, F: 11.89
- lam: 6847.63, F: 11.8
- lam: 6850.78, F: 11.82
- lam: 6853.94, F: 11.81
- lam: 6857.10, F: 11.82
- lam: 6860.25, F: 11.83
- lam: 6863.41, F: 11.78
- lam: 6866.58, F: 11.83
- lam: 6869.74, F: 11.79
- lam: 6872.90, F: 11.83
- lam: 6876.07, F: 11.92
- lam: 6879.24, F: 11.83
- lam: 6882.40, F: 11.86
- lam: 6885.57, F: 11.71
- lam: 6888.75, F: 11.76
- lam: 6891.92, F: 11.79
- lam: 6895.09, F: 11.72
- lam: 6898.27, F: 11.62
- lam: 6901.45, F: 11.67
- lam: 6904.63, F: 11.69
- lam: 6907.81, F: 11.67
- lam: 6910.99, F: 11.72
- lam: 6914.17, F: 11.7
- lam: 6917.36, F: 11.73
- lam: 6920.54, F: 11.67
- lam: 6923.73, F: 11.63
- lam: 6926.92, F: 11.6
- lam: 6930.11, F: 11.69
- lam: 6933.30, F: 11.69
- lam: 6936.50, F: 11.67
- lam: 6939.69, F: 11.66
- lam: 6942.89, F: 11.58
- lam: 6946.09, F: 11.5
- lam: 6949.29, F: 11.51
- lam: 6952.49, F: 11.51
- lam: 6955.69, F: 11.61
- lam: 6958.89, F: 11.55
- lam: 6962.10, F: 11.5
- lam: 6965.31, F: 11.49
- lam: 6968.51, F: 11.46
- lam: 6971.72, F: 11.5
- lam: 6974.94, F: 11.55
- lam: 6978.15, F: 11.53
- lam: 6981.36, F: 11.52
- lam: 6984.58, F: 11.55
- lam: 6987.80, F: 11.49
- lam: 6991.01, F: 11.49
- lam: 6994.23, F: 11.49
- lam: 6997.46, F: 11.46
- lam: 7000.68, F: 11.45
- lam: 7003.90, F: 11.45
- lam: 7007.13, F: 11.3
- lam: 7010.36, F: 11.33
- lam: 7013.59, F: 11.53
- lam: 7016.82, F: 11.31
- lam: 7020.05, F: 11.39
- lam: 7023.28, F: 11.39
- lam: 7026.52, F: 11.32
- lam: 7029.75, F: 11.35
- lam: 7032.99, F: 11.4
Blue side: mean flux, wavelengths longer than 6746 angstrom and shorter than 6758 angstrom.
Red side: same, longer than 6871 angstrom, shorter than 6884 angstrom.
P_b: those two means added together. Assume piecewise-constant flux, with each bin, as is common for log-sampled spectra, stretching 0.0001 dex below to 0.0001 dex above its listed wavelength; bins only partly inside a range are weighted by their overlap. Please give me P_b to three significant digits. 24.0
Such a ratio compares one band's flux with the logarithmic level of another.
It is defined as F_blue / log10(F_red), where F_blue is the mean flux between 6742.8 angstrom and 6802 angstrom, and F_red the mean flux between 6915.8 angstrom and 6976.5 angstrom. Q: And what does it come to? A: 11.3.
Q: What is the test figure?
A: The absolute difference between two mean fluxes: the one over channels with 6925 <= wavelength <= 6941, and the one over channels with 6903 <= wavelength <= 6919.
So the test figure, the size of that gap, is 0.04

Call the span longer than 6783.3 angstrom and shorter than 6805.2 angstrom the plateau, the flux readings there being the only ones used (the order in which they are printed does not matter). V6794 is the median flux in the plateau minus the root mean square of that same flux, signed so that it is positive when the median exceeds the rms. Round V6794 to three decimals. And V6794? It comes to 0.003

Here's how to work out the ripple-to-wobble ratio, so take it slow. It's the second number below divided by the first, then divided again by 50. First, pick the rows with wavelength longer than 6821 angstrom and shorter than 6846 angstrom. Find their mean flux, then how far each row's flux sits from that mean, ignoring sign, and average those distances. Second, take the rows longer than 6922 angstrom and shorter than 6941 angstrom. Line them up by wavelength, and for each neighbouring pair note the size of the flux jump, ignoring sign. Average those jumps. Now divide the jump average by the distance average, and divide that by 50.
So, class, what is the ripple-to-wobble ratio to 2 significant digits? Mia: 0.019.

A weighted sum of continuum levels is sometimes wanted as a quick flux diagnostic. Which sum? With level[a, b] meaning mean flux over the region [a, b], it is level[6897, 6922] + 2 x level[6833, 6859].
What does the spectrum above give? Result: 35.4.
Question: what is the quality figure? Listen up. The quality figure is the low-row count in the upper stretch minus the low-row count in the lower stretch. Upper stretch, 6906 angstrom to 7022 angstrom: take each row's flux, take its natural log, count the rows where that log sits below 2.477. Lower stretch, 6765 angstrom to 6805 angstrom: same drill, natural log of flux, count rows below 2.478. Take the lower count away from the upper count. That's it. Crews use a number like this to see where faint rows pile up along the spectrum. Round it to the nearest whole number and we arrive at 36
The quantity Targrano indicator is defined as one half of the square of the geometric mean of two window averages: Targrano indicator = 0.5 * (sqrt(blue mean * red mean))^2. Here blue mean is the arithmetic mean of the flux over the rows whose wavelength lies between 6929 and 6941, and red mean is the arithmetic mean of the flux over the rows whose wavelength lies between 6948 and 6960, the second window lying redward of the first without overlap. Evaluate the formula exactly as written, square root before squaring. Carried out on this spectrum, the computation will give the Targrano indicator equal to 67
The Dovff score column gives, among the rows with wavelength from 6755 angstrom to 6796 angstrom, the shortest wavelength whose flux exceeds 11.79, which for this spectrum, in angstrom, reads 6756.79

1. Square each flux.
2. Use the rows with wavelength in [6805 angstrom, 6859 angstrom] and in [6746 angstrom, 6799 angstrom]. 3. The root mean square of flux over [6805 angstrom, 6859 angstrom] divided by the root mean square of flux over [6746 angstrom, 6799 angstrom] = 0.987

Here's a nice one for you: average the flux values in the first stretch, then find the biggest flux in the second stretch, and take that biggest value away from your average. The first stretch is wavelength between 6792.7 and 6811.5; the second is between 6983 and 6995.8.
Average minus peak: 0.45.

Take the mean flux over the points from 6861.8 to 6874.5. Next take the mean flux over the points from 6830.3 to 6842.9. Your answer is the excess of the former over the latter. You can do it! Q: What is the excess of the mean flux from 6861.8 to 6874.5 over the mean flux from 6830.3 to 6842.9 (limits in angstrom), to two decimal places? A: -0.11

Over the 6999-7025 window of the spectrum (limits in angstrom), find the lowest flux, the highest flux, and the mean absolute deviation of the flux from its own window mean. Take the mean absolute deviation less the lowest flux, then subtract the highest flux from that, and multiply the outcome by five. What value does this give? -114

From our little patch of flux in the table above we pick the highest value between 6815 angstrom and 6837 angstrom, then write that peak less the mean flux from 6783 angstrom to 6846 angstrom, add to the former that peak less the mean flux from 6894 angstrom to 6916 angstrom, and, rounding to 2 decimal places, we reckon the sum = 0.37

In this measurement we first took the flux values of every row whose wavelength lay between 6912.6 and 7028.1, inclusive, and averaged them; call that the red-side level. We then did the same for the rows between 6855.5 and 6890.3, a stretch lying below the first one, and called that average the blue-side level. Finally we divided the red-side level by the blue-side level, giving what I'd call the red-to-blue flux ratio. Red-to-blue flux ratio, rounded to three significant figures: 0.975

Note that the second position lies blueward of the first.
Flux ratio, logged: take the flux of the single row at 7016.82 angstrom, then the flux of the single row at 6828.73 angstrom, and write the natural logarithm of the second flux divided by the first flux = 0.051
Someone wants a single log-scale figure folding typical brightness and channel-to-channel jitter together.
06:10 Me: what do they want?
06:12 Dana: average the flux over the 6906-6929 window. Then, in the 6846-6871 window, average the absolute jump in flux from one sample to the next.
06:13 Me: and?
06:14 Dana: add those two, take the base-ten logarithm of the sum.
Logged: 1.068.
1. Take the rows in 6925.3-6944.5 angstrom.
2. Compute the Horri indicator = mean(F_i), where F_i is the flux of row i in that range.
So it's 11.6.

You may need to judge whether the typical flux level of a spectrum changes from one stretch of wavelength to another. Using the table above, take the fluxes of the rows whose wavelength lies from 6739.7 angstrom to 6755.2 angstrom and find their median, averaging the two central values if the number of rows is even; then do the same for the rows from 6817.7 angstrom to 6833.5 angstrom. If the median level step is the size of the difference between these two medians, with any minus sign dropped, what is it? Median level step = 0.22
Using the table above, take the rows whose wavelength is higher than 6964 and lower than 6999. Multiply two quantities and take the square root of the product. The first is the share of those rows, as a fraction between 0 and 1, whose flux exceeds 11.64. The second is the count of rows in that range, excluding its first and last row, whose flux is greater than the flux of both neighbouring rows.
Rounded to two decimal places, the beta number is 0.00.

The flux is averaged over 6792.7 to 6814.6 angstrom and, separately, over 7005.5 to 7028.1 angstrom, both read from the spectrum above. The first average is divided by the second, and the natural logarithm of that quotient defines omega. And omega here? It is 0.055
